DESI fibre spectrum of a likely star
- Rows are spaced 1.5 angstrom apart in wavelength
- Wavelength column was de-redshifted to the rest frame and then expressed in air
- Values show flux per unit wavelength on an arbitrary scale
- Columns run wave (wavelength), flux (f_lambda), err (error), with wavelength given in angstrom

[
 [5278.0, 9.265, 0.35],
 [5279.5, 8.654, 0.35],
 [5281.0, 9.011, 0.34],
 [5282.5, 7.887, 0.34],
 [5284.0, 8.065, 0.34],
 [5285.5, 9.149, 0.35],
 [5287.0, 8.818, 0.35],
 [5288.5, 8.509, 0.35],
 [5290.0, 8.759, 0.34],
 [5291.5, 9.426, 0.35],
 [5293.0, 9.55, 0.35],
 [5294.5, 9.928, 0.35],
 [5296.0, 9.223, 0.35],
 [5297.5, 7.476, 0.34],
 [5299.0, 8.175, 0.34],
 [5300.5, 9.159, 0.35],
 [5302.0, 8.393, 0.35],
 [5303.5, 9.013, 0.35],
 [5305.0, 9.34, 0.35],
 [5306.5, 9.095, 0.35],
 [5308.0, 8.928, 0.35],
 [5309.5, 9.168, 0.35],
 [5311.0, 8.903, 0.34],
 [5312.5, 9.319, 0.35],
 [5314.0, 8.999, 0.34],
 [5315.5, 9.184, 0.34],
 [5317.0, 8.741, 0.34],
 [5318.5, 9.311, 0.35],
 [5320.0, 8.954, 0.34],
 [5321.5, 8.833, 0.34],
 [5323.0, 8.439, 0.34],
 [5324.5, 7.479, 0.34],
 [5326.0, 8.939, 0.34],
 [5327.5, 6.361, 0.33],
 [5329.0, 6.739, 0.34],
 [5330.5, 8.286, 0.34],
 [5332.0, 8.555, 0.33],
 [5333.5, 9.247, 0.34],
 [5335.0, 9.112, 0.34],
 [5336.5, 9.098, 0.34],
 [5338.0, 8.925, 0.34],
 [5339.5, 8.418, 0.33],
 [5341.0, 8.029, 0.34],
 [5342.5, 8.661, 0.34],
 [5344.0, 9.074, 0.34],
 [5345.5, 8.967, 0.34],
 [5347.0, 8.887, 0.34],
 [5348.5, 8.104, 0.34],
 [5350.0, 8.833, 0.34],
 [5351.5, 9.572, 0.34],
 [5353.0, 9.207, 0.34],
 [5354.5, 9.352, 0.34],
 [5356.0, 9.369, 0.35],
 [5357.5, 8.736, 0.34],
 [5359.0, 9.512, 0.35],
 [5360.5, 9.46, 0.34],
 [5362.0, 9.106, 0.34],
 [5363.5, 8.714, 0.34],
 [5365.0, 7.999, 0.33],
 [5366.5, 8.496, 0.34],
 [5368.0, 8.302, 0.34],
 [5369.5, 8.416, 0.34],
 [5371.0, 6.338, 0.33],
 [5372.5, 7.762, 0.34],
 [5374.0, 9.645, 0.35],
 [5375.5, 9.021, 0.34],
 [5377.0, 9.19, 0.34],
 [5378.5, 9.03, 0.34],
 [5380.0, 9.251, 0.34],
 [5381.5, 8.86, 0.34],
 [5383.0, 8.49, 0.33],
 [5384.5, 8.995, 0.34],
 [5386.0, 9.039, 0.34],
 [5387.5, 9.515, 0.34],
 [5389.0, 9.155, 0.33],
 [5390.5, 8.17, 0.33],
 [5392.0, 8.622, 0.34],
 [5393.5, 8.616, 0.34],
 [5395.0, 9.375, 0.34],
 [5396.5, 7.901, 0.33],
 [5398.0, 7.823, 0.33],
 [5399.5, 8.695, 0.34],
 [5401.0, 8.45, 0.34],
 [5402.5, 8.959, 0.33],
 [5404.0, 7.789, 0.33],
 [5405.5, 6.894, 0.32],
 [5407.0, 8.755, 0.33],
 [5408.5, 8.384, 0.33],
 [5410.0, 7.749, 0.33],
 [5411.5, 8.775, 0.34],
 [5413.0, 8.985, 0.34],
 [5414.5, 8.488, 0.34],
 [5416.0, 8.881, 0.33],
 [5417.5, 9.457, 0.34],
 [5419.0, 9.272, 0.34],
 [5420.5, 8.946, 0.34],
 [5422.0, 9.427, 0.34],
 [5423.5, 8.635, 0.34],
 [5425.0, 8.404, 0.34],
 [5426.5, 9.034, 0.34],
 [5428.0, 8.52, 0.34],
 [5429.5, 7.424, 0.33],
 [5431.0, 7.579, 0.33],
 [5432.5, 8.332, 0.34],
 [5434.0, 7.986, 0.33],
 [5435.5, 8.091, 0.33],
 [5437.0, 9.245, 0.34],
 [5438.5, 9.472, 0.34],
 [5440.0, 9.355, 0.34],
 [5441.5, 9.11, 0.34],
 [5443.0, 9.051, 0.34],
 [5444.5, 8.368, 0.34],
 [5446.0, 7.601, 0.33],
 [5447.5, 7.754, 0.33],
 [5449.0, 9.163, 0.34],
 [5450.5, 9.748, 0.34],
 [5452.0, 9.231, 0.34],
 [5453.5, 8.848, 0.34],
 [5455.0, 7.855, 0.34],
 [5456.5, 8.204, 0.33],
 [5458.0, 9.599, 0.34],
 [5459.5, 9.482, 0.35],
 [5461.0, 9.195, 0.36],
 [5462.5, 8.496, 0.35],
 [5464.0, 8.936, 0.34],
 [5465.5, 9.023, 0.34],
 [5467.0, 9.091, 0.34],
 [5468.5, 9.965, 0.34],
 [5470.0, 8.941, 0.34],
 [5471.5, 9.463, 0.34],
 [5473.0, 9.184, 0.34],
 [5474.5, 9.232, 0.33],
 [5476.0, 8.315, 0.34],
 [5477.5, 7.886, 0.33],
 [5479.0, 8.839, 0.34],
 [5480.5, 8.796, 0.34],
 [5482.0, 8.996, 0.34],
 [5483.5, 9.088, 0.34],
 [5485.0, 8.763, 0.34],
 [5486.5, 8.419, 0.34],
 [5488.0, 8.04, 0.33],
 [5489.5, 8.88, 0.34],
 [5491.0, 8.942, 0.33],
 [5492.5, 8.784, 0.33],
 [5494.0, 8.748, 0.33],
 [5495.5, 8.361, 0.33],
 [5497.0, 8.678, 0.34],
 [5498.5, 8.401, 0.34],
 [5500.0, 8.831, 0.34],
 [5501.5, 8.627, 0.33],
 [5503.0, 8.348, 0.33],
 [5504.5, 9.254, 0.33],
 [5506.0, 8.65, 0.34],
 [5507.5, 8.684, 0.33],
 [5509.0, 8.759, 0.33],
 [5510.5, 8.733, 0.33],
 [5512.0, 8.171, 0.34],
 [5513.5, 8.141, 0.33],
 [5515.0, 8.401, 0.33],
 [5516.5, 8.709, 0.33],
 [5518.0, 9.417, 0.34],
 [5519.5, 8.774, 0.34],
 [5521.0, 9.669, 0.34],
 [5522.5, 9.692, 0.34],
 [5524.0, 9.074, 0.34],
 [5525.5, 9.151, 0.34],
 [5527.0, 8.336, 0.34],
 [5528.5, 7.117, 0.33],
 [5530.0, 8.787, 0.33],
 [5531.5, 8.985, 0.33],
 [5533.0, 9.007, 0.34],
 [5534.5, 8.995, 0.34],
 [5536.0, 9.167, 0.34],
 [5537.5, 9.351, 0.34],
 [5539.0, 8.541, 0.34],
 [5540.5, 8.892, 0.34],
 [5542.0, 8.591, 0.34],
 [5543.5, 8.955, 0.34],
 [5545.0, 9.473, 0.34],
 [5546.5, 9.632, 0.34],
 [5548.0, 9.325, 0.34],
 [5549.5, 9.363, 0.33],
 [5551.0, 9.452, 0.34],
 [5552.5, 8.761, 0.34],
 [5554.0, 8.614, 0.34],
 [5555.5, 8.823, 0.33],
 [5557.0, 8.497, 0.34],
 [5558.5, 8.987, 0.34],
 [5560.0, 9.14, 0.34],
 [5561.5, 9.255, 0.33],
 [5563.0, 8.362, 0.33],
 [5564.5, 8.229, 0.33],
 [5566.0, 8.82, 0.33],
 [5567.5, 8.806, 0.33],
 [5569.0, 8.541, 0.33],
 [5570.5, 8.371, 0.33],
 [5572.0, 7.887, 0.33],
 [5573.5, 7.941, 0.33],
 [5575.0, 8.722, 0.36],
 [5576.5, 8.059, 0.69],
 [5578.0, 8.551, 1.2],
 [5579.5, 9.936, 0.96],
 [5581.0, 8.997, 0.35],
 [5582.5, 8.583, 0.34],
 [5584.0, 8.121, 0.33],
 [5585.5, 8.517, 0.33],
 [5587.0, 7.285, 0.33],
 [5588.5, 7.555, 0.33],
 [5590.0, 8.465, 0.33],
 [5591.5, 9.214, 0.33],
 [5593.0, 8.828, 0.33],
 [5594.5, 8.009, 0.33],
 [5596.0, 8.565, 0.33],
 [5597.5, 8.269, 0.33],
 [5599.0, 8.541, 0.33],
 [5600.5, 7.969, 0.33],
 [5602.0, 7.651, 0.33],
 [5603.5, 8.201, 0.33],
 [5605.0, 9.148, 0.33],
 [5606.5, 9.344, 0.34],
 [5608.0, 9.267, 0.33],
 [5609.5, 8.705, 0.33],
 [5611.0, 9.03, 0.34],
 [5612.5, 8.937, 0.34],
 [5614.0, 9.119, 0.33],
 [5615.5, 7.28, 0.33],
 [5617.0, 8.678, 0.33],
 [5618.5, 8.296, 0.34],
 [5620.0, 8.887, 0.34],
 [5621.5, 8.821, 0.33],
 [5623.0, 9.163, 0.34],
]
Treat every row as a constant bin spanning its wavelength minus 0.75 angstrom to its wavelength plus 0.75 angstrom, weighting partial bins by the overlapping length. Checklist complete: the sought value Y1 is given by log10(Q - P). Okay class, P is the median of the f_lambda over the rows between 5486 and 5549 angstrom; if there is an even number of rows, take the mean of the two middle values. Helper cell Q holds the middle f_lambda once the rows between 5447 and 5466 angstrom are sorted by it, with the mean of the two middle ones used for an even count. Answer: -0.61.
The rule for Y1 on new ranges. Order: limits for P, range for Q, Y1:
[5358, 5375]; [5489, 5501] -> -0.57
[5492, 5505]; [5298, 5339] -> -0.58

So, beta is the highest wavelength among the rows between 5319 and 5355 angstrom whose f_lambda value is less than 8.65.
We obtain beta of 5348.5 angstrom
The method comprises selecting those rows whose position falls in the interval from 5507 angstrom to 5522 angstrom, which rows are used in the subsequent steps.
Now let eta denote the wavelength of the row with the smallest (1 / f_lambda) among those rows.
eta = 5521.0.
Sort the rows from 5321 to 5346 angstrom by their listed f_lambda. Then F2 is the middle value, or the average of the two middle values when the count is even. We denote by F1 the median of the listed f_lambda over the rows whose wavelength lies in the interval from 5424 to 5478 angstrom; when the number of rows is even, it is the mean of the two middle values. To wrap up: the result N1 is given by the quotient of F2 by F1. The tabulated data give 0.96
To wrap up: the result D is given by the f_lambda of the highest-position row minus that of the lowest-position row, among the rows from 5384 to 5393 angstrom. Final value -0.4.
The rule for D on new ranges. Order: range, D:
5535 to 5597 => -0.6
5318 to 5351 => -0.5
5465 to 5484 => 0.1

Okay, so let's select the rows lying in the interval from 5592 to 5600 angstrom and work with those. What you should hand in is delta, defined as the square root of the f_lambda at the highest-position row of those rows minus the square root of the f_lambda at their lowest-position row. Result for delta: -0.05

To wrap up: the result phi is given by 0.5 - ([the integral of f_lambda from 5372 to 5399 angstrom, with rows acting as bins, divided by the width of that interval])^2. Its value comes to -77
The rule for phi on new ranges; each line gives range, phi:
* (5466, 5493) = -78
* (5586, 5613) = -72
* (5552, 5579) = -73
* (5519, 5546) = -79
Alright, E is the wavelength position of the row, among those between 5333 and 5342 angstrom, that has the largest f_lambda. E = 5333.5 angstrom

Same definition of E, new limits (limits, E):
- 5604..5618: 5606.5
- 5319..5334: 5333.5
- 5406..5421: 5417.5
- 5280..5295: 5294.5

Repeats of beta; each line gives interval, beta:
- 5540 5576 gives 5573.5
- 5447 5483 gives 5477.5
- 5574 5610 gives 5603.5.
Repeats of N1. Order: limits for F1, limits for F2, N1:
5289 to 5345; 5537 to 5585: 0.98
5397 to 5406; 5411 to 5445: 1.09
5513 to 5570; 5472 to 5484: 1.00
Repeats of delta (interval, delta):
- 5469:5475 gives 0.05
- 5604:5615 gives 0.00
